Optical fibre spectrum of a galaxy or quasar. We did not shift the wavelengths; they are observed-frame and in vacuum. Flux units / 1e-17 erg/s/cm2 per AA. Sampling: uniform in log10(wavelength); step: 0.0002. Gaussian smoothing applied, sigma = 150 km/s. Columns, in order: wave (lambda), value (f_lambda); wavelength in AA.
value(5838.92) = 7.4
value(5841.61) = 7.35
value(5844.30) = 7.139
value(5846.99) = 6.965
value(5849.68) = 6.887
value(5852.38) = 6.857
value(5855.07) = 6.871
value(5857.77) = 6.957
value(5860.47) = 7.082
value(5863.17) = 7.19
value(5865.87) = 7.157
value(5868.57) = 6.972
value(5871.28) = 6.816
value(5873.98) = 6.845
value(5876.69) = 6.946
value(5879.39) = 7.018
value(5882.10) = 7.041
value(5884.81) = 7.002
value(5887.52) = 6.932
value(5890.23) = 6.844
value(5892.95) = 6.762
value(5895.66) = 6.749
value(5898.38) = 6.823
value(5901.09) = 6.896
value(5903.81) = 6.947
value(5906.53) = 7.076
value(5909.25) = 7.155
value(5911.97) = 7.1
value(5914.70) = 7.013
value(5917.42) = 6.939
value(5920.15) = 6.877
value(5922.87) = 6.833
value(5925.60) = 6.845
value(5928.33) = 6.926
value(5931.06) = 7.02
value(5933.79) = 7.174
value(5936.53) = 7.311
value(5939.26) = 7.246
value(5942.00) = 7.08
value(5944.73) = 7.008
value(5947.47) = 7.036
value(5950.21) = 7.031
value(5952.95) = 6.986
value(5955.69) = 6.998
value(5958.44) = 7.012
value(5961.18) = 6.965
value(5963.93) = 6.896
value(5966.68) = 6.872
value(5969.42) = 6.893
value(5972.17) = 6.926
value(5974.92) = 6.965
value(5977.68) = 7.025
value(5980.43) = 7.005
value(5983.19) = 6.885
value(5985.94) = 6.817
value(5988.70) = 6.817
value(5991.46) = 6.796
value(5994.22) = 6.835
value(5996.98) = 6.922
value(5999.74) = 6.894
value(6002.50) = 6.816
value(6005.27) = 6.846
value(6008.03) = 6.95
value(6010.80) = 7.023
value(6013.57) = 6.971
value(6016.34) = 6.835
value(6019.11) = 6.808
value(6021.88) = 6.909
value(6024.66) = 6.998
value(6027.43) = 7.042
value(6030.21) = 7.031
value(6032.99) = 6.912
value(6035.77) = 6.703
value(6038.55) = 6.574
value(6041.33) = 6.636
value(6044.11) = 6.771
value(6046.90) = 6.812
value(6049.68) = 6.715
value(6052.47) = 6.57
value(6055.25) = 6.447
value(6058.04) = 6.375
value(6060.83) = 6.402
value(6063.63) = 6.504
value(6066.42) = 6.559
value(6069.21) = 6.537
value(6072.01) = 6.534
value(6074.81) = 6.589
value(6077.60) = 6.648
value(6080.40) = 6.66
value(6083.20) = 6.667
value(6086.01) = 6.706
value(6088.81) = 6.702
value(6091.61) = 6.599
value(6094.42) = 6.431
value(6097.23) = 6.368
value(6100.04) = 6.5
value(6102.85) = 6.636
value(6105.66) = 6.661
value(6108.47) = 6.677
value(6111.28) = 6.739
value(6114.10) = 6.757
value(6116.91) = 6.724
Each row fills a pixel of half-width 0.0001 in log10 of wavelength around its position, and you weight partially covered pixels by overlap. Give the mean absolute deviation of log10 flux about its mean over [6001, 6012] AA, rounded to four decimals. 0.0049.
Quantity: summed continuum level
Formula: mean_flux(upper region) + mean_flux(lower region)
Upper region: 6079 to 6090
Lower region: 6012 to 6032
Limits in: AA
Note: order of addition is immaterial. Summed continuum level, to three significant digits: 13.6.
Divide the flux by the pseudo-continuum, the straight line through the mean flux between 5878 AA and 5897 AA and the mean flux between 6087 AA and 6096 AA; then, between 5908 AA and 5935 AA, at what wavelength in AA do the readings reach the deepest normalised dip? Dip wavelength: 5922.87 AA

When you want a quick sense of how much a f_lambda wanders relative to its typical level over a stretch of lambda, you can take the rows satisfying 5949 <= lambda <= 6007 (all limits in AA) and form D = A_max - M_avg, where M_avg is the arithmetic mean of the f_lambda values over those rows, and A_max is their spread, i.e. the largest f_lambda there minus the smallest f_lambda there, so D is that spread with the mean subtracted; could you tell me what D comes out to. -6.68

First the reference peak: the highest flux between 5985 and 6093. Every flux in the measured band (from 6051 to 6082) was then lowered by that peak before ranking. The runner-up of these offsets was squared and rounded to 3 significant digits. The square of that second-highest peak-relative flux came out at 0.155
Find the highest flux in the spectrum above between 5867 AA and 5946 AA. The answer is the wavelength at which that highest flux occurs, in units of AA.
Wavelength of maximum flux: 5936.53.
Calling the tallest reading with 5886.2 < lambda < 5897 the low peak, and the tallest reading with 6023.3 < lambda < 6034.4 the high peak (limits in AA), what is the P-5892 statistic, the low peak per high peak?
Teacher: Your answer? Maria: 0.98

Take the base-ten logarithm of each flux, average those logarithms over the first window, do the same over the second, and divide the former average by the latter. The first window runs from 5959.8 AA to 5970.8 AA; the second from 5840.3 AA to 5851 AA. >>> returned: 0.987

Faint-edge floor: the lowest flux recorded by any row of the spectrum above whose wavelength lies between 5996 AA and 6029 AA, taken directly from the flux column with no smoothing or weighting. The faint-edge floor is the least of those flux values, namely 6.808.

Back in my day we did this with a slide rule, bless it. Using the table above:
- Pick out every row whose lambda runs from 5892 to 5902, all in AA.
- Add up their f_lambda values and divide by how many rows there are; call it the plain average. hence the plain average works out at 6.81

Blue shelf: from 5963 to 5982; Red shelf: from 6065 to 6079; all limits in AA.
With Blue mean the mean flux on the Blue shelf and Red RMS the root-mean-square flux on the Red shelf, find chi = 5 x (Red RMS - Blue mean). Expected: -1.8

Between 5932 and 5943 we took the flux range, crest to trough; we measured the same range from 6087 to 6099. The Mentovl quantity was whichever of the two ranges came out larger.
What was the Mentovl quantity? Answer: 0.334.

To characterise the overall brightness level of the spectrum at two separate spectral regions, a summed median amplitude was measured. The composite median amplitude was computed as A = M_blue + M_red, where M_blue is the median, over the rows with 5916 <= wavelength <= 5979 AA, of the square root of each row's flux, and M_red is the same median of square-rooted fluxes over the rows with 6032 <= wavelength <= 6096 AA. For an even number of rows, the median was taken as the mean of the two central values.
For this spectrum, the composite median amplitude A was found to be 5.21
